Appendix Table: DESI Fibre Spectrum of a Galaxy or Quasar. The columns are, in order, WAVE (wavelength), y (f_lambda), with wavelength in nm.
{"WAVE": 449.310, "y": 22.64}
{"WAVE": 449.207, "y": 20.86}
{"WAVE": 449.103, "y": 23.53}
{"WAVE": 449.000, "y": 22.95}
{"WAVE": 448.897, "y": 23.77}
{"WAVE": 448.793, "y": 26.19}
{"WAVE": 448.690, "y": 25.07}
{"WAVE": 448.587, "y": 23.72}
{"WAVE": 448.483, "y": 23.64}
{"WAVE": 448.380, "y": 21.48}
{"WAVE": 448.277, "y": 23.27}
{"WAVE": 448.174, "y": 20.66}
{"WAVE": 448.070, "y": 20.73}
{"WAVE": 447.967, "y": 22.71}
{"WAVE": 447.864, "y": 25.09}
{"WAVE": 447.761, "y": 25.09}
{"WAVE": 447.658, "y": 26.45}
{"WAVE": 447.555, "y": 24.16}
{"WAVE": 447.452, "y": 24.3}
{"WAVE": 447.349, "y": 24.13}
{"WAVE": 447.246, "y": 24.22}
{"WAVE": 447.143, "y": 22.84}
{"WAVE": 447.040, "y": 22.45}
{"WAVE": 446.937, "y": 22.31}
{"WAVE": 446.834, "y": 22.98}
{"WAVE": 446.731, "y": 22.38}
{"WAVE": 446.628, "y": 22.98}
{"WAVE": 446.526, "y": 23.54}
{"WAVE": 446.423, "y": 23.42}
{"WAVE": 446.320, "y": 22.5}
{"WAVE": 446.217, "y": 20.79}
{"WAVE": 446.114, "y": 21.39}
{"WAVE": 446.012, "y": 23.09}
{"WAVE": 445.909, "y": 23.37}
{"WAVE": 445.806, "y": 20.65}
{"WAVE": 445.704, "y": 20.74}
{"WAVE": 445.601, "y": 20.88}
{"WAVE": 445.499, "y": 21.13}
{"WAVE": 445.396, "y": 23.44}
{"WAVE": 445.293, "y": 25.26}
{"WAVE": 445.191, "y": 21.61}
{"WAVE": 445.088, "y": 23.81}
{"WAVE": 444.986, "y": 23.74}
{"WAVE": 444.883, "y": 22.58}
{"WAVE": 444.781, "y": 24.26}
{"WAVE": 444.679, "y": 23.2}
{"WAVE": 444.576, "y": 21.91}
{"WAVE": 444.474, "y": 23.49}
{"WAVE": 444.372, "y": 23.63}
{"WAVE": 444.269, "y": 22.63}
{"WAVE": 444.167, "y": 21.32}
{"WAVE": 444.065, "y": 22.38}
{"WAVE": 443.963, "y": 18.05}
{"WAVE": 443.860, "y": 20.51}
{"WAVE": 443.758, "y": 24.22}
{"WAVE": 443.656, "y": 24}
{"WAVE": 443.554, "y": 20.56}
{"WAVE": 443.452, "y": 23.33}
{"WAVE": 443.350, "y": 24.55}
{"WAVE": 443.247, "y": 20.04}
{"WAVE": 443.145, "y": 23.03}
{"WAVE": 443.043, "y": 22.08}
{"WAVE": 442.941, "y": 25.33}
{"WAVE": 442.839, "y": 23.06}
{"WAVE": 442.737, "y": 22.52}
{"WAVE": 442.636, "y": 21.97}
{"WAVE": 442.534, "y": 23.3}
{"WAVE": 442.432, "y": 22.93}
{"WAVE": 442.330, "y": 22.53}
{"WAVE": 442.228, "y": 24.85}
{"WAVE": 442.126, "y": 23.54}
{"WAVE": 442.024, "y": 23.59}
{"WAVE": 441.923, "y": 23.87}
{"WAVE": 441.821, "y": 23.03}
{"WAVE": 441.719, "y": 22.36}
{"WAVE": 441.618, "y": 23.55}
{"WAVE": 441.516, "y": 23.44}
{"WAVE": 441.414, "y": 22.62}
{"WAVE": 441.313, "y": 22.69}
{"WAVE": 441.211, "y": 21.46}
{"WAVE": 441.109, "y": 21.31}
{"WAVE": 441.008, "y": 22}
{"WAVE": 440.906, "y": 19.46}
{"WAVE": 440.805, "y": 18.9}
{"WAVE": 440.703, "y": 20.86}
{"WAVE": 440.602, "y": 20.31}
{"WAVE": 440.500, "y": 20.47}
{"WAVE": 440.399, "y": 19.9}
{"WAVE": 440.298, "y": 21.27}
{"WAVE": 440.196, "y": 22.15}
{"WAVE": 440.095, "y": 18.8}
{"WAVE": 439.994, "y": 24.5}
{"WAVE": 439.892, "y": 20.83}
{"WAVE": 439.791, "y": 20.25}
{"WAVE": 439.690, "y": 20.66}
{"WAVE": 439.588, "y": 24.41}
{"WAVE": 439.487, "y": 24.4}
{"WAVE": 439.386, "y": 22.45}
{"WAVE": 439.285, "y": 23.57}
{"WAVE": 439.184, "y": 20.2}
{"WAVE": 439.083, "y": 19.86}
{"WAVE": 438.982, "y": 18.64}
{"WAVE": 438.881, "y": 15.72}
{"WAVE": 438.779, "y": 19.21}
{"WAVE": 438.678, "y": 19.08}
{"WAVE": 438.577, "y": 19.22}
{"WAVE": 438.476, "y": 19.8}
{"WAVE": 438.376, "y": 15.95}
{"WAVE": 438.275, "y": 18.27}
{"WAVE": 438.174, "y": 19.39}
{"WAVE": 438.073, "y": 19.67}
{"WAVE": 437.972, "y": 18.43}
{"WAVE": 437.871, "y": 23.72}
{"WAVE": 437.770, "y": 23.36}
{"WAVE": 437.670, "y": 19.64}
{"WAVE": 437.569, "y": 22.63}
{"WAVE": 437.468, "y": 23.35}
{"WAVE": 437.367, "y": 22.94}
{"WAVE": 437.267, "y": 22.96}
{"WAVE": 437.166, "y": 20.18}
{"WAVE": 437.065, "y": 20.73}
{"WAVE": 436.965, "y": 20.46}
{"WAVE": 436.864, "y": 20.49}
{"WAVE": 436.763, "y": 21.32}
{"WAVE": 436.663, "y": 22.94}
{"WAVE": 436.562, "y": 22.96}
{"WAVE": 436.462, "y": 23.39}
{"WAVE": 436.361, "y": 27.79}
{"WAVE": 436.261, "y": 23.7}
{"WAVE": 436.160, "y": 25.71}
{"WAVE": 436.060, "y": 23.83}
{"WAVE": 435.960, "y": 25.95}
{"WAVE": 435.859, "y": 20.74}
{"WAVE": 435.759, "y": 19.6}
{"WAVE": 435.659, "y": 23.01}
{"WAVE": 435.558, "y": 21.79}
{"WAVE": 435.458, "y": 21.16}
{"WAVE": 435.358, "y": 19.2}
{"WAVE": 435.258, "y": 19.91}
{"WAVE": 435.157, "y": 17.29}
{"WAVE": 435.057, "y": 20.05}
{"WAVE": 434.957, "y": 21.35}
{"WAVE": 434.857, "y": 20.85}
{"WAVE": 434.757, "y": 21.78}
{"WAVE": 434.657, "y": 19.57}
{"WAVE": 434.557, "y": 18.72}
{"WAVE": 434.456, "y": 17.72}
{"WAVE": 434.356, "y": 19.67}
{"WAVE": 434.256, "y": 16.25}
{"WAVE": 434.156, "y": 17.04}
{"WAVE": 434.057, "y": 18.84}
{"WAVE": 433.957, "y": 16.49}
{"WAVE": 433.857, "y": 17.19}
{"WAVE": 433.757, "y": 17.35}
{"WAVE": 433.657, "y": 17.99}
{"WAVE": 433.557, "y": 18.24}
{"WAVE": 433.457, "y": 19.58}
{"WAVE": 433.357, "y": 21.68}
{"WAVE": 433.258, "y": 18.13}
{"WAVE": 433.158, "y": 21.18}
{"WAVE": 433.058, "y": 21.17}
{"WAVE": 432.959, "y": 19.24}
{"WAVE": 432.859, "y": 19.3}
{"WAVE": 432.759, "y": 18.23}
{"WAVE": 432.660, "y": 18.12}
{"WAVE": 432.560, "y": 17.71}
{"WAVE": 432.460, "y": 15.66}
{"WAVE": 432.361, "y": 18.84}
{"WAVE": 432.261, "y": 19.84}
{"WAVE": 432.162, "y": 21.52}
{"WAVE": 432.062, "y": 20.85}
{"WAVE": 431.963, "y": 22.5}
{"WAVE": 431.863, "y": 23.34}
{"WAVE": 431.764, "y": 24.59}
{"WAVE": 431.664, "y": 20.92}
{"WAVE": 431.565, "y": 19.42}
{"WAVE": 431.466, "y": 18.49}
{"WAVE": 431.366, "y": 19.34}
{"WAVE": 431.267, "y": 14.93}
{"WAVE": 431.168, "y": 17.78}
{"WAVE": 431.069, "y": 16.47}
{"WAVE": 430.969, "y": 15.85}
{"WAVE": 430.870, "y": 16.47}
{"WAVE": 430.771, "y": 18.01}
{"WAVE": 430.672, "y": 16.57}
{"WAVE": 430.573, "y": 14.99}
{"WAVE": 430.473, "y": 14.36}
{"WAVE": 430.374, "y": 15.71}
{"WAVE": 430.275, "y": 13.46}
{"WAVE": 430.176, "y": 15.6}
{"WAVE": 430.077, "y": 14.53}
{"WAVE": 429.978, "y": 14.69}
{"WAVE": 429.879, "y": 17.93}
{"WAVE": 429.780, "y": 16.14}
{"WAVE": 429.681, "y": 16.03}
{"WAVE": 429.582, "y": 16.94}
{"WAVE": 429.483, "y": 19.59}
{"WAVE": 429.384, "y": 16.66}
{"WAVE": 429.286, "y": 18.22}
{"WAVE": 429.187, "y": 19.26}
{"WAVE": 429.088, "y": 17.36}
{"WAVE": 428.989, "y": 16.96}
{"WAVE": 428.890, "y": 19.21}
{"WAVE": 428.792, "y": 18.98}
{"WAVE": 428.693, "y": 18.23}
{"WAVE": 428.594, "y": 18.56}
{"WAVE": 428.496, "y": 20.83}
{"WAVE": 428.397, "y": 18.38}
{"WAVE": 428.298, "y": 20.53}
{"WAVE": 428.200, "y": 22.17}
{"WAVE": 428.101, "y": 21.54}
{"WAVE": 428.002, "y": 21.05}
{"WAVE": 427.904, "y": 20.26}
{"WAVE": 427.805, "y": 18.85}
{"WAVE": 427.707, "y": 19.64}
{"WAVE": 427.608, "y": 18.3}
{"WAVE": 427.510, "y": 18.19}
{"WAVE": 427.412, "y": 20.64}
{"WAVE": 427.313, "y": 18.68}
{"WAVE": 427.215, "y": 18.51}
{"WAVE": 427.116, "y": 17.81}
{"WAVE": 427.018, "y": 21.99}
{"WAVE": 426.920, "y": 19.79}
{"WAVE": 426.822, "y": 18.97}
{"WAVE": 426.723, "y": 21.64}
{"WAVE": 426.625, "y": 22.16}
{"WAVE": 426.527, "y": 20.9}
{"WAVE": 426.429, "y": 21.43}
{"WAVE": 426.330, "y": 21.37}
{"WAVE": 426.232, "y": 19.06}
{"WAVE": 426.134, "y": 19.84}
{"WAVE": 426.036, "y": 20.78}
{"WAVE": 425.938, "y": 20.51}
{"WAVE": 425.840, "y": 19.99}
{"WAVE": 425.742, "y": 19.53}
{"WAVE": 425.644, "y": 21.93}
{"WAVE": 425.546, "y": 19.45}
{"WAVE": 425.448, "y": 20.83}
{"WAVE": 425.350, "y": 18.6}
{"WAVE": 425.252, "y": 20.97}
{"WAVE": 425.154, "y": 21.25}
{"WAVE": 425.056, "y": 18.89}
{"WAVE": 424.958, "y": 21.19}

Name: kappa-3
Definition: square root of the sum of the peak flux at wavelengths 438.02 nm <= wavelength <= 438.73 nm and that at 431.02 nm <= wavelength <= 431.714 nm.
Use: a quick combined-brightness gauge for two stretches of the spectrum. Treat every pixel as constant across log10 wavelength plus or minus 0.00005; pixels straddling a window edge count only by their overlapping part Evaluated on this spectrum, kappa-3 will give 6.38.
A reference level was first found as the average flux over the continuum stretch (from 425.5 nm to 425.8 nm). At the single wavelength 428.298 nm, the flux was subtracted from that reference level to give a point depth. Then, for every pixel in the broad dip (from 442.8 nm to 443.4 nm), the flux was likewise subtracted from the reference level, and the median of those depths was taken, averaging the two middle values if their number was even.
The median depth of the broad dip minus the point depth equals -2.5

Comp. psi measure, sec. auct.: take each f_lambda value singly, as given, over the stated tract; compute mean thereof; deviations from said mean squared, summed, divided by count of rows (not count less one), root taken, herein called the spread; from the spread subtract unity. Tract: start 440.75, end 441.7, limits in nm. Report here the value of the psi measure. 0.54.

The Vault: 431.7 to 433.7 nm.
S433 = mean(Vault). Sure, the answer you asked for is 19.9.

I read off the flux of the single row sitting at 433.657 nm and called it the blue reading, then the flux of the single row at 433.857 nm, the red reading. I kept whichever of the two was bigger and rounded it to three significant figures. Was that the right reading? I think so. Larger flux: 18.0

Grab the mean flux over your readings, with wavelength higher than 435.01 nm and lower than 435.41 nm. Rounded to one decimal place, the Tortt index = 19.1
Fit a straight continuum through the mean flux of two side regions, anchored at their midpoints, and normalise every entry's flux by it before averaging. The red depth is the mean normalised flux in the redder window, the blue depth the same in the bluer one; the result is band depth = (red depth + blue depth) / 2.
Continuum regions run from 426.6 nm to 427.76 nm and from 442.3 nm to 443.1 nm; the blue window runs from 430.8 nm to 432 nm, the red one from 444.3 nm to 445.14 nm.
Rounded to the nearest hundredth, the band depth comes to 0.96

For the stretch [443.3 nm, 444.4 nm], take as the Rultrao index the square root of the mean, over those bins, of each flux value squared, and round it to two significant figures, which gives 22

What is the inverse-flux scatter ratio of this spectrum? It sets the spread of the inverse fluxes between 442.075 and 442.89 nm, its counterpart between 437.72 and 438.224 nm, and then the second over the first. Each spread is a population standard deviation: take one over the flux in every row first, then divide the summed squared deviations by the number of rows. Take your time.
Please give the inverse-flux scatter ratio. 3.3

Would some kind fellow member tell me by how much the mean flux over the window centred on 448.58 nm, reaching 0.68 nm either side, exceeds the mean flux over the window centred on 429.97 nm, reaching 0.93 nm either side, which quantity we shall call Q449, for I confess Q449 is 6.5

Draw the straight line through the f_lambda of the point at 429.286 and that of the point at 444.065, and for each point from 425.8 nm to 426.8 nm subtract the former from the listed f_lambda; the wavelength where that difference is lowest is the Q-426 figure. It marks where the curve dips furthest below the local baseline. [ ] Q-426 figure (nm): 426.232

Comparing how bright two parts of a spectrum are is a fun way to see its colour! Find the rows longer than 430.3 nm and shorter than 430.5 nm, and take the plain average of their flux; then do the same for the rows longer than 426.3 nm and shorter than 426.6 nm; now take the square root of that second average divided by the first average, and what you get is 1.19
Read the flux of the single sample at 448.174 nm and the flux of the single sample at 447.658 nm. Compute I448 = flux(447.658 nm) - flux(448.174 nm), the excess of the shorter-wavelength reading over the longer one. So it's 5.8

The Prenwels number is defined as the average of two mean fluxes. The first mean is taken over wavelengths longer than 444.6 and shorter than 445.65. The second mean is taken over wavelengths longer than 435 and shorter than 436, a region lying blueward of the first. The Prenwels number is 21.9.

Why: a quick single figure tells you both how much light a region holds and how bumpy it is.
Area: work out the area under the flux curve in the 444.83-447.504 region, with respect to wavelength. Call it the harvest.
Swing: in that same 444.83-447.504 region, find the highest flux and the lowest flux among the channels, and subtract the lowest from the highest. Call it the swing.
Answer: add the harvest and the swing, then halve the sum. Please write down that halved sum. 33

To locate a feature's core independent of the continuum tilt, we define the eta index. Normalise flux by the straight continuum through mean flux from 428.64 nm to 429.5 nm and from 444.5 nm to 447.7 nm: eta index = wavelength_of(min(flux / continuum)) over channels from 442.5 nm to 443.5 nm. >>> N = 443.247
